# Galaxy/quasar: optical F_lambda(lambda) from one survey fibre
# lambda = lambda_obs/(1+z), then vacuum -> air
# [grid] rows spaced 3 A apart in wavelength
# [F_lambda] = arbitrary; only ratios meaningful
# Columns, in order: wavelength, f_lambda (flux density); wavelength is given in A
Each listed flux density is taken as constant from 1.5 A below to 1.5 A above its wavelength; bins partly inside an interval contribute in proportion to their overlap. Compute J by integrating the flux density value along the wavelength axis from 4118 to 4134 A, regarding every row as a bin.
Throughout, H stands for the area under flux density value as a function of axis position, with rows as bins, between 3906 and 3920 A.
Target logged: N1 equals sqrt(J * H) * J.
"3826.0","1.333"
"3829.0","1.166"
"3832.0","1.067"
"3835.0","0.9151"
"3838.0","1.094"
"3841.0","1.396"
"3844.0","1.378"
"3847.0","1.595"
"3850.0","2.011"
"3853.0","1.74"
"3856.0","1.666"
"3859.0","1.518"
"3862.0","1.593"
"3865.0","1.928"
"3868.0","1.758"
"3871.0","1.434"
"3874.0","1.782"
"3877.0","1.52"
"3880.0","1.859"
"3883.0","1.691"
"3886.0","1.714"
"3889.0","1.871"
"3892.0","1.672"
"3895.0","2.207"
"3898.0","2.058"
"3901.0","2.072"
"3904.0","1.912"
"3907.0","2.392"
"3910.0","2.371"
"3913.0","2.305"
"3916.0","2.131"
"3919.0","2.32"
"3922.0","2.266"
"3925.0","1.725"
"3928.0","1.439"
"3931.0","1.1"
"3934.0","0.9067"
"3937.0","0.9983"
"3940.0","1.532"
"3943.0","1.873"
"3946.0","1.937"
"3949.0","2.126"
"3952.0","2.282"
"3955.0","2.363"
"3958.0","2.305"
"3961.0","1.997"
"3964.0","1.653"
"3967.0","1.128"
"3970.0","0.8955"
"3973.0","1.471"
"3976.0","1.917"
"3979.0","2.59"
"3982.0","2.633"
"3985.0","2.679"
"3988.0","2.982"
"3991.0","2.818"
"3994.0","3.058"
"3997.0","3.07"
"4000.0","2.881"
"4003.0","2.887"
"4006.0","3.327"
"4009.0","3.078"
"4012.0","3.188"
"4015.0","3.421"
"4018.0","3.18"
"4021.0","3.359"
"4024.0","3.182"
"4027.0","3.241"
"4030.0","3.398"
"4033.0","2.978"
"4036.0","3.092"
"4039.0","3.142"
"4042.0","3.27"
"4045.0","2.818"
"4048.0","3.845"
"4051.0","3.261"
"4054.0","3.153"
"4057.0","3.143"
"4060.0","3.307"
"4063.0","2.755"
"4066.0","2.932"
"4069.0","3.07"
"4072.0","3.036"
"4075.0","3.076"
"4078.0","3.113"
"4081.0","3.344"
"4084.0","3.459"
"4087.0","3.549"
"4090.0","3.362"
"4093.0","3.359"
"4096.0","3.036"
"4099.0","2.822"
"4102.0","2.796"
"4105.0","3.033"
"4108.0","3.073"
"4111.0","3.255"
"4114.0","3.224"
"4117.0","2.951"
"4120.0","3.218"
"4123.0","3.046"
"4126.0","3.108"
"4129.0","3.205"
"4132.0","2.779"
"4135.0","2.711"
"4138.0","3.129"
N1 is 1940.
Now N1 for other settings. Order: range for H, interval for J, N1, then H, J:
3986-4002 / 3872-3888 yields 983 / 47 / 27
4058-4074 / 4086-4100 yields 2114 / 48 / 45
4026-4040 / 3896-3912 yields 1360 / 44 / 35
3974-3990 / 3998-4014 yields 2206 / 41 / 49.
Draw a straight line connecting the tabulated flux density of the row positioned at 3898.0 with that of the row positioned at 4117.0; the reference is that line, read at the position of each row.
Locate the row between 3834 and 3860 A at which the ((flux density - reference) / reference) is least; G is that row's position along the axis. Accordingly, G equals 3835.0 A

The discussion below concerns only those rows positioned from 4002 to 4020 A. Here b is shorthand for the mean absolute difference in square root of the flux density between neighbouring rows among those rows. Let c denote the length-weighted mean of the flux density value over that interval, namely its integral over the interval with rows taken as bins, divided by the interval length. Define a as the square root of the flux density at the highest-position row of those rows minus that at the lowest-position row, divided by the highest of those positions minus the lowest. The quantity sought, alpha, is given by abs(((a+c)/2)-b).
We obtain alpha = 1.53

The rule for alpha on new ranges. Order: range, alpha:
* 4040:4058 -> 1.50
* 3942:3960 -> 1.04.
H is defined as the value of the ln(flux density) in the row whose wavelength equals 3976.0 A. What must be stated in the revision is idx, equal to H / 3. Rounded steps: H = 0.65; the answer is 0.22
